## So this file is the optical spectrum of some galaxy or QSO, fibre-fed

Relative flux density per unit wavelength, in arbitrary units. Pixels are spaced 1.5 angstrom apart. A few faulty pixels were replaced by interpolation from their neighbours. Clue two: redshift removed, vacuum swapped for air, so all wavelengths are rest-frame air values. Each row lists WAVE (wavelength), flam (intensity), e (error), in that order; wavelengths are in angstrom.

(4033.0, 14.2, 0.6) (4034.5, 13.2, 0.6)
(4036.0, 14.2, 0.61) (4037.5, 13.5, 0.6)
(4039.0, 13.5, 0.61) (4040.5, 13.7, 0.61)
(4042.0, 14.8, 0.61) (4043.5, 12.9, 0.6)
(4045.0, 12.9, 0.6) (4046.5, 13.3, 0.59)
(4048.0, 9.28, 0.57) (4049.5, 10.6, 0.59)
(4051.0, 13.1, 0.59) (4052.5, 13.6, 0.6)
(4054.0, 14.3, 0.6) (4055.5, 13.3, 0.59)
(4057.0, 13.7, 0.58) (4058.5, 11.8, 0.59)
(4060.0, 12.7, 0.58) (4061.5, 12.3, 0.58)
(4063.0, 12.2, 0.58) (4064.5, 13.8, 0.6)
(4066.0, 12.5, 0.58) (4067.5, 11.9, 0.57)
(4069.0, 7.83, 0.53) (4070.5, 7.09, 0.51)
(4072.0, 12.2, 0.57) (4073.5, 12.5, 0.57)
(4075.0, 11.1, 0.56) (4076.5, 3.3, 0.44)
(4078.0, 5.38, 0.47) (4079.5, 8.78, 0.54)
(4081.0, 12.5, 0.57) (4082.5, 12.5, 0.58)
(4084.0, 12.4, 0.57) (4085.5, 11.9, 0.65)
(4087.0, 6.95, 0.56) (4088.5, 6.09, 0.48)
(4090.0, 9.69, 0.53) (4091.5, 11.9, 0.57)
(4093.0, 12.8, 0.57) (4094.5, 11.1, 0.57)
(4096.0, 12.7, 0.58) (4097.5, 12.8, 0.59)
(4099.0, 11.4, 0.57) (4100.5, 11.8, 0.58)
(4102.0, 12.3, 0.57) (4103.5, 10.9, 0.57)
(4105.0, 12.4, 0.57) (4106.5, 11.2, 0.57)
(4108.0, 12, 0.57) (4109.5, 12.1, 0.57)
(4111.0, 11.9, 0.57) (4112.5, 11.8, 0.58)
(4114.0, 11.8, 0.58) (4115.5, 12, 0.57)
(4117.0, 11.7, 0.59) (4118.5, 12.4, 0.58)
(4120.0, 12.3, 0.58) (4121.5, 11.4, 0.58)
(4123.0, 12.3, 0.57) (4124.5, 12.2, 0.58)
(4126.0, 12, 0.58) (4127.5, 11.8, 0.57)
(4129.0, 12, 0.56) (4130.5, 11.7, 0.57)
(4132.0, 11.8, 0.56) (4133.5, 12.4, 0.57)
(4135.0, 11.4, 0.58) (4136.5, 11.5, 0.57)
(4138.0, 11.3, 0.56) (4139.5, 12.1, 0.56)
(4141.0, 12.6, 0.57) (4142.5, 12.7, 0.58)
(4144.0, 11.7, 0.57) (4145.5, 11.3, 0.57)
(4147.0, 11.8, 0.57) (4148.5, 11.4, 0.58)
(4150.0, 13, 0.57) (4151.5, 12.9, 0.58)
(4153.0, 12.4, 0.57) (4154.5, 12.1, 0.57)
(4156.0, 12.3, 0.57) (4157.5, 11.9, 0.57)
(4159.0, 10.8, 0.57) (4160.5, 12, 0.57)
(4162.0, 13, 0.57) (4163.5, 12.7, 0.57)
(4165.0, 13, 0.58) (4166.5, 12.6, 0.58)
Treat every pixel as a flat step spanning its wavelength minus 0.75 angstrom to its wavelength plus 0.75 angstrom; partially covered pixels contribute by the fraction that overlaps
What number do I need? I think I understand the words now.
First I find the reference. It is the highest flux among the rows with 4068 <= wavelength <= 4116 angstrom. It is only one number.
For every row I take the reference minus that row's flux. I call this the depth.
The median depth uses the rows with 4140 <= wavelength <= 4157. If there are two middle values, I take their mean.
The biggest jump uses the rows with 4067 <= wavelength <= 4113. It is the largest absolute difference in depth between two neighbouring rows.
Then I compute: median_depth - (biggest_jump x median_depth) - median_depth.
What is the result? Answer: -3.90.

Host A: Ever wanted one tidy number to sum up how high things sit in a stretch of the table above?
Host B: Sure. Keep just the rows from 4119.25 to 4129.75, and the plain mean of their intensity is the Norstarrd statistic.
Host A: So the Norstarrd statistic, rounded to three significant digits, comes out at 12.0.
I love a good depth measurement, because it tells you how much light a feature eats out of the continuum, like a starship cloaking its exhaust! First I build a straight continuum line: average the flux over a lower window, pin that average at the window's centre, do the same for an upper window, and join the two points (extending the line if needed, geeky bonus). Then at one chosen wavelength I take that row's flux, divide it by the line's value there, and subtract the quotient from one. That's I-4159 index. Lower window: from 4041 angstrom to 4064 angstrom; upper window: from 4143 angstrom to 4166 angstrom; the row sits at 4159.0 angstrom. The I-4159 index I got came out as 0.11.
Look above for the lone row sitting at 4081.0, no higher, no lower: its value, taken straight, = 12.5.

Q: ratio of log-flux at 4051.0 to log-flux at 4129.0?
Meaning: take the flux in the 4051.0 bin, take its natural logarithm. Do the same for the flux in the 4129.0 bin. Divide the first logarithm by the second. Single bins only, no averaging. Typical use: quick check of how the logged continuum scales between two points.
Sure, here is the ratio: 1.035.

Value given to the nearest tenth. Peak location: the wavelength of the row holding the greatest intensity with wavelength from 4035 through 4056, 4042.0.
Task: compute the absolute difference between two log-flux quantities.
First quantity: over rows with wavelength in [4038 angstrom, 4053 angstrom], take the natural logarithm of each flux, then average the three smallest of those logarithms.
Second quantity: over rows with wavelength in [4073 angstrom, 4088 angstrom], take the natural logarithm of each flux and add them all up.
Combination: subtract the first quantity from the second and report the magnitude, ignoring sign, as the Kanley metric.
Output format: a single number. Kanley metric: 19.6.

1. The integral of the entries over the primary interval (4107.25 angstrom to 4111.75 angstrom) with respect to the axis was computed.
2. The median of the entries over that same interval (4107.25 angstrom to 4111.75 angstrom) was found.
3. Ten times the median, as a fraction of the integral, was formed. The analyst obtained 2.22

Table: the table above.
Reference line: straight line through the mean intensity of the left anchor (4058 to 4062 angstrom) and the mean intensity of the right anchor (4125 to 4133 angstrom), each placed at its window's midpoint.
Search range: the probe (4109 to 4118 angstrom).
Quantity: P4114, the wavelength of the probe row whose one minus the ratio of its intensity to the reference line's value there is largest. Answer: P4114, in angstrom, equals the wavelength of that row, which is 4117.0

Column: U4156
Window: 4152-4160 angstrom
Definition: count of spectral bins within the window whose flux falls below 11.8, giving 1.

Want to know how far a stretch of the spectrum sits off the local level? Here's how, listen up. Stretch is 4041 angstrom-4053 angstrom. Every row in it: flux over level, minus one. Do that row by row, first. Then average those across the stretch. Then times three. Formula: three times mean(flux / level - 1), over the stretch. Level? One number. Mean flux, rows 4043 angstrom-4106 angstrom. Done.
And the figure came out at 0.34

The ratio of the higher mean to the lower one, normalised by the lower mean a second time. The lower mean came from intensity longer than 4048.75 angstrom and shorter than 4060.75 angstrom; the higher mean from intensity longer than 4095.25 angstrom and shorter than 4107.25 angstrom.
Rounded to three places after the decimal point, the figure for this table 0.072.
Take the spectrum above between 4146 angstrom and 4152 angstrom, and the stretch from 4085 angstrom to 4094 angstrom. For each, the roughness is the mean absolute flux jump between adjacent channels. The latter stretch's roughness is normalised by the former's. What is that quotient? 3.6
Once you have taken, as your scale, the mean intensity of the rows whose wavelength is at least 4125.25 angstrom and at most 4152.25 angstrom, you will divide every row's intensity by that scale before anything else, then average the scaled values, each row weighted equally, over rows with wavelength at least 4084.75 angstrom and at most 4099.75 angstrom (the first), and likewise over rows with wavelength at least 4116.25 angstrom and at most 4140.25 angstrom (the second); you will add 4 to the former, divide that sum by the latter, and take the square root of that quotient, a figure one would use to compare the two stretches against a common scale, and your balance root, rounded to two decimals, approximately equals 2.22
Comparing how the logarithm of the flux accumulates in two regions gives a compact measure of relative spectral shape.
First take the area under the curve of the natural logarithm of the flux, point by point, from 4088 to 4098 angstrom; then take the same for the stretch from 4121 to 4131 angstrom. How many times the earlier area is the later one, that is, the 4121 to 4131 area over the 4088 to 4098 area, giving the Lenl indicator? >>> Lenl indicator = 1.04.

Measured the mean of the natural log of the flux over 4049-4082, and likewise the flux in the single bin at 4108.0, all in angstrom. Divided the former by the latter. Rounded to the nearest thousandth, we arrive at 0.197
